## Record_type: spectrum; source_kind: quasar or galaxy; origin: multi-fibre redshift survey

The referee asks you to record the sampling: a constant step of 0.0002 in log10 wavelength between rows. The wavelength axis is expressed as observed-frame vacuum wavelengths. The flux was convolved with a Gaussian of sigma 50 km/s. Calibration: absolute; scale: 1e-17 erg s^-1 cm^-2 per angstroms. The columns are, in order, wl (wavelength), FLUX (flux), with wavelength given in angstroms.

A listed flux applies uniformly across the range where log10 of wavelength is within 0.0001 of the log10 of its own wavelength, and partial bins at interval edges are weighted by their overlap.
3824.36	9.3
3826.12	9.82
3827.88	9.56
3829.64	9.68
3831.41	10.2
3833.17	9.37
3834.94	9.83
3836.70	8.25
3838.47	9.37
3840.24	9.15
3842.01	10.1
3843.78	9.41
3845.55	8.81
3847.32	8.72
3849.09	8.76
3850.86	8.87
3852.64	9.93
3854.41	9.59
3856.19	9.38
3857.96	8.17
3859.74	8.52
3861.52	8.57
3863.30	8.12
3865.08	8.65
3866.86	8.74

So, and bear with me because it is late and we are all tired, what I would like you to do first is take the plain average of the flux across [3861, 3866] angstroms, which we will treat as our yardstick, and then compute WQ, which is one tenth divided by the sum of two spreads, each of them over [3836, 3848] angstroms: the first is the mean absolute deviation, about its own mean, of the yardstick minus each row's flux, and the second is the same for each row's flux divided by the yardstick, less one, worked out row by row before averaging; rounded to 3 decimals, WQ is 0.200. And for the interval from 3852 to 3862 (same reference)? 0.147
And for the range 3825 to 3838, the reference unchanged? 0.217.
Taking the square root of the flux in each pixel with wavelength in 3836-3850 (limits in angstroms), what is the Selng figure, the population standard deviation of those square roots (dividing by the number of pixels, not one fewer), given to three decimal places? 0.087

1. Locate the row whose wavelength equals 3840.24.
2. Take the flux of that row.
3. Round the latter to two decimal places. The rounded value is 9.15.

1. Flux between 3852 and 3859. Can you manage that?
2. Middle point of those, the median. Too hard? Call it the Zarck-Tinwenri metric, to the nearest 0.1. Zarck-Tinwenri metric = 9.5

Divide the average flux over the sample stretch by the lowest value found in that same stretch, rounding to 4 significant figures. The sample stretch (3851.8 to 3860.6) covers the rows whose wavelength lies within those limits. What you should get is 1.116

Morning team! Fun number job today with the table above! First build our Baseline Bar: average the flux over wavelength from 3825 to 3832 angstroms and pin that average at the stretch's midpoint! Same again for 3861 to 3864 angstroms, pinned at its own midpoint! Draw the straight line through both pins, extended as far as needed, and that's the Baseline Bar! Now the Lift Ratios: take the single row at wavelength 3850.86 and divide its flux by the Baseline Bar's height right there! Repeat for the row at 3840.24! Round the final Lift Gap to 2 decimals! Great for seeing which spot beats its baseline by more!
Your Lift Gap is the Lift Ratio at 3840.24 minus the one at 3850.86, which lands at -0.02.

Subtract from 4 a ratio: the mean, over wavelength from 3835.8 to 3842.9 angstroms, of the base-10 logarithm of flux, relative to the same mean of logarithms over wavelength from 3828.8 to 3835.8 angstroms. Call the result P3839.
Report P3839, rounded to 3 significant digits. 3.03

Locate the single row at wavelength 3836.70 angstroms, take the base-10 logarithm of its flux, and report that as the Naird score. 0.92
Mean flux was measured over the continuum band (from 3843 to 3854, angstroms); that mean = 9.1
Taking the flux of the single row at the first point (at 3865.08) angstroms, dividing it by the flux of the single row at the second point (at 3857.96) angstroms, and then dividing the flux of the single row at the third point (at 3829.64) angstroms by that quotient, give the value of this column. 9.1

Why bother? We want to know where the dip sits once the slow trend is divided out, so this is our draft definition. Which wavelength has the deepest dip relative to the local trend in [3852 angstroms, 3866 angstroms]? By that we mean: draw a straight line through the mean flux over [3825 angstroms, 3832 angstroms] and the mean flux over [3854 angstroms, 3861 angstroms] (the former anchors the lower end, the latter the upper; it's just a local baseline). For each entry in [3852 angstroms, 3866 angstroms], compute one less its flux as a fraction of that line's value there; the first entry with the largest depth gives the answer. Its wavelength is 3857.96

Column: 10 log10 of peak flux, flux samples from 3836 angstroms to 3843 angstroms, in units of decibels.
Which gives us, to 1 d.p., 10.0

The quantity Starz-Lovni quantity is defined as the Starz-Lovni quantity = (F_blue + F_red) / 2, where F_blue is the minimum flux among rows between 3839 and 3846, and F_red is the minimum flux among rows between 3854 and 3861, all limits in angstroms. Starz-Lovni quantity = 8.49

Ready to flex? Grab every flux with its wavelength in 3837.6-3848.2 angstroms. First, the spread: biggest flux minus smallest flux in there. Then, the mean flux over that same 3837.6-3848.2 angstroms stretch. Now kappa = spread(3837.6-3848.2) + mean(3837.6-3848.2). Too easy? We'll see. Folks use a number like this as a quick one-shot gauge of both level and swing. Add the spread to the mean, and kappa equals 10.6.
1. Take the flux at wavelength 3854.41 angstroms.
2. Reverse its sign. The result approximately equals -9.6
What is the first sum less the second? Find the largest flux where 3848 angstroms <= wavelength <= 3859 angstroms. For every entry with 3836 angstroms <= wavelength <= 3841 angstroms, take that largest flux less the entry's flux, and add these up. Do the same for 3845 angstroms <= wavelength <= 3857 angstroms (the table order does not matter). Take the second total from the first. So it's -2.4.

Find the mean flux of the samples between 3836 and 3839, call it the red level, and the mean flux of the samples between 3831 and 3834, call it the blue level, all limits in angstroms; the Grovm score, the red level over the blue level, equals 0.90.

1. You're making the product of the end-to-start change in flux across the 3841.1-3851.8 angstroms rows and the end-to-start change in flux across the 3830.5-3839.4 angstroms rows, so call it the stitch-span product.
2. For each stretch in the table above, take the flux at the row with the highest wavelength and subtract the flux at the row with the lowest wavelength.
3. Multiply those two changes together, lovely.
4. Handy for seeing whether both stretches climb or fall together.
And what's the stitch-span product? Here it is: 1.0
